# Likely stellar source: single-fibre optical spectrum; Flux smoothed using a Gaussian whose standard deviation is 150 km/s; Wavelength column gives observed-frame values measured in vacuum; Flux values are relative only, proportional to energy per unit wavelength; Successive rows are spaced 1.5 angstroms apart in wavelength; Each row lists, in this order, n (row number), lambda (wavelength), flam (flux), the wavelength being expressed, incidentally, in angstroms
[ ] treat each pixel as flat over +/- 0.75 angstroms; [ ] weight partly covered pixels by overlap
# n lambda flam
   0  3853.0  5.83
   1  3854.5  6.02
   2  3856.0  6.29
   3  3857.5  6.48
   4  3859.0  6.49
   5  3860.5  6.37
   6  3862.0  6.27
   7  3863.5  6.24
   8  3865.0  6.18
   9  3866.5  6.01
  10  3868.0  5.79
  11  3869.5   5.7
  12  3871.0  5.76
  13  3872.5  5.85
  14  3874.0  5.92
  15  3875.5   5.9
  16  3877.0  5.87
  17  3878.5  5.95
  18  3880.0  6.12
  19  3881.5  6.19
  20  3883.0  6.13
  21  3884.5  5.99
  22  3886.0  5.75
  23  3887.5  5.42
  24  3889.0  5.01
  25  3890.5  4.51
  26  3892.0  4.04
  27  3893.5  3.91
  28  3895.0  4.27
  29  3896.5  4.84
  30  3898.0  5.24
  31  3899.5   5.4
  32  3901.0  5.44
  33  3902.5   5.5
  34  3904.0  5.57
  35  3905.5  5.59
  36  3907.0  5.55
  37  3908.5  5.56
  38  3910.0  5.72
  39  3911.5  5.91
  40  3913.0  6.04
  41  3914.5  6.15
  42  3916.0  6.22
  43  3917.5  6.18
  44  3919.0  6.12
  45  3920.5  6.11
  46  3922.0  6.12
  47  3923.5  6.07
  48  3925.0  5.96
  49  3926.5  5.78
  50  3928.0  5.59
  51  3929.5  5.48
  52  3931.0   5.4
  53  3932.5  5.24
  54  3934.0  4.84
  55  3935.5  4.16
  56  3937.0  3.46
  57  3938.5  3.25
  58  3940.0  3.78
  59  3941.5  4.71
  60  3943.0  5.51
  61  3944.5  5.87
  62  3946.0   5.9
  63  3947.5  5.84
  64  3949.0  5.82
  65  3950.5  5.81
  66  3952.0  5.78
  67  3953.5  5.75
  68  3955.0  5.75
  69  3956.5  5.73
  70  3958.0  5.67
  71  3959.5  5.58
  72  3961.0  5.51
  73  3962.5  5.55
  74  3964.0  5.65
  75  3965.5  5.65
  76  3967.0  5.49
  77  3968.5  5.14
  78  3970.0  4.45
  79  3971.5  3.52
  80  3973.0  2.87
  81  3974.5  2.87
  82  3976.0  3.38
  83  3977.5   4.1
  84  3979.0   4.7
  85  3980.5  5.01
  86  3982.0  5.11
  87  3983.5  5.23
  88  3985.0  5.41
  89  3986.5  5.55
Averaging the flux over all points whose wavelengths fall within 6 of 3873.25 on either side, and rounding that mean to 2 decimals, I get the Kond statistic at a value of 5.84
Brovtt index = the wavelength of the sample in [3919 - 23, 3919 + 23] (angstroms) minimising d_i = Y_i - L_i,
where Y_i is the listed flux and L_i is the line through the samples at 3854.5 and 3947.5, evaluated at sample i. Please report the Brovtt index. 3938.5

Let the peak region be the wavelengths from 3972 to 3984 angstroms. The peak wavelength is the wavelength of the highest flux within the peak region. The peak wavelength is 3983.5 angstroms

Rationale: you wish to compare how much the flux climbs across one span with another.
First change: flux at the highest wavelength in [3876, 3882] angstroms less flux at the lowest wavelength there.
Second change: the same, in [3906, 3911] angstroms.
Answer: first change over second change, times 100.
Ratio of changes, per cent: 188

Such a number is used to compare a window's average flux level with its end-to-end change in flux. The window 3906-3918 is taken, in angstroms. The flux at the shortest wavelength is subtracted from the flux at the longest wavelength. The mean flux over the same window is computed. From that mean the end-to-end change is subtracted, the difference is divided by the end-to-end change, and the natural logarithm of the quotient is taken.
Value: 2.1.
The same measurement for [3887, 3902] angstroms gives 5.5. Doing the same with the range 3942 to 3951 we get 2.9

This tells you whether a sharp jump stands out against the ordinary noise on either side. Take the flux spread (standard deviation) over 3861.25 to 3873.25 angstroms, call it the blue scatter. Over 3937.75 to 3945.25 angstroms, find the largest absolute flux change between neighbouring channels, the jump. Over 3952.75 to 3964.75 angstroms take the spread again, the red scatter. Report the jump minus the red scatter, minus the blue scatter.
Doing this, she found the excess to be 0.6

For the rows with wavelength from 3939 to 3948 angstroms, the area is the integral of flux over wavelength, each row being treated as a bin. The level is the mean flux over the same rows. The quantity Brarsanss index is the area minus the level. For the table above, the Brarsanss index 42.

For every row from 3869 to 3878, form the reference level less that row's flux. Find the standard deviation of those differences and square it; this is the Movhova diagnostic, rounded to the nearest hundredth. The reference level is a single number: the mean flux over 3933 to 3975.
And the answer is 0.01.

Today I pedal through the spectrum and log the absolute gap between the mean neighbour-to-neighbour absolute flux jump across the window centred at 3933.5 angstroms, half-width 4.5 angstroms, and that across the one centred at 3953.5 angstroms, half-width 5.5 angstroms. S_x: 0.38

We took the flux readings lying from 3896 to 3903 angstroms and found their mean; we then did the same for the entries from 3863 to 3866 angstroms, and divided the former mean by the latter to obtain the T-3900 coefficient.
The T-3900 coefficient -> 0.85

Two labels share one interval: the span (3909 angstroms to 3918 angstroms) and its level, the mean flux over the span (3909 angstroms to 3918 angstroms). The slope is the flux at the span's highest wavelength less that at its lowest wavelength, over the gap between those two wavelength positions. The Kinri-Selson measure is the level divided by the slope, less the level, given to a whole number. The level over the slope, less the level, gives 92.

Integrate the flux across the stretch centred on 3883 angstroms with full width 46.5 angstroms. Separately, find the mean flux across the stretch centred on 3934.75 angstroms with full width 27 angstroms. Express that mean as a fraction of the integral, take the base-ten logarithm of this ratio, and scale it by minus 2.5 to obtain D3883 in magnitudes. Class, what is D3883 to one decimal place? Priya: 4.3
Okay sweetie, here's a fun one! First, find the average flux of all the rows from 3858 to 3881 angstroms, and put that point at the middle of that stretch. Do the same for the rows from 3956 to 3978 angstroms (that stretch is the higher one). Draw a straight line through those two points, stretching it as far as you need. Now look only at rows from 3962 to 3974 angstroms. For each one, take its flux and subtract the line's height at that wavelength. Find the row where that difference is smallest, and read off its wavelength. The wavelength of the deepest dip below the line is 3973.0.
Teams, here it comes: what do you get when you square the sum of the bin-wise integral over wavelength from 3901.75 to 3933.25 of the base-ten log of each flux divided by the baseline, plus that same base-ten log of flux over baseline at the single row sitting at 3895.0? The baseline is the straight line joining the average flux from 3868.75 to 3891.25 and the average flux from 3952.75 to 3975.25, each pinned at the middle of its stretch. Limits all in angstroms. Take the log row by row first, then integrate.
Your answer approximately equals 0.66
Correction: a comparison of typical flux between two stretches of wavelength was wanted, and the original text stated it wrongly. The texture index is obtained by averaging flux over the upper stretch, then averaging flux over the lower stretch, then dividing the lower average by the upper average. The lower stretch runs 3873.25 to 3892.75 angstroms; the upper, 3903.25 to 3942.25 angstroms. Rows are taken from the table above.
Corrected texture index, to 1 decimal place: 1.0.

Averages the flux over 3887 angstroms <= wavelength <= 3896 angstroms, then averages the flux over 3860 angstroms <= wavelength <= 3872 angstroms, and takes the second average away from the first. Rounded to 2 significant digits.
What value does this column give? -1.5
